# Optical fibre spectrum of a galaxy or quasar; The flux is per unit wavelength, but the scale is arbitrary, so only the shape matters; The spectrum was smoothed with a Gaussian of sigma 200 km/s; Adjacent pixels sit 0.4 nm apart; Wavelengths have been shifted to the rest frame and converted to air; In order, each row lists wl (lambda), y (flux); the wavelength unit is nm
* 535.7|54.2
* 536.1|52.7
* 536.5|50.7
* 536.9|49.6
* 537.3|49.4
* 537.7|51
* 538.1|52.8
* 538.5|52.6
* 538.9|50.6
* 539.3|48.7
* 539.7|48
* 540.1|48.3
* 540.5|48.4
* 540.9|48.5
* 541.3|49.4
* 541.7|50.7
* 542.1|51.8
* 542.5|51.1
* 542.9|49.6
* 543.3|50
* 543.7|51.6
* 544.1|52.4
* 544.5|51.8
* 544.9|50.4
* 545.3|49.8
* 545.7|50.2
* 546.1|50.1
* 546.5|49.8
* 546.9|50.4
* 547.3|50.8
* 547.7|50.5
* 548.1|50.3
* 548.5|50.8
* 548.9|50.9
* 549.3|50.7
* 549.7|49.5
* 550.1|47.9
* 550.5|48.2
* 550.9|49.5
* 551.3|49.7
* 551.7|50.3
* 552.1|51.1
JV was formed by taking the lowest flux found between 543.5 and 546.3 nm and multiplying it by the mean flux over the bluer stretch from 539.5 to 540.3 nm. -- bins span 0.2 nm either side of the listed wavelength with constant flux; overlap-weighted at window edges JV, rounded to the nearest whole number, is 2398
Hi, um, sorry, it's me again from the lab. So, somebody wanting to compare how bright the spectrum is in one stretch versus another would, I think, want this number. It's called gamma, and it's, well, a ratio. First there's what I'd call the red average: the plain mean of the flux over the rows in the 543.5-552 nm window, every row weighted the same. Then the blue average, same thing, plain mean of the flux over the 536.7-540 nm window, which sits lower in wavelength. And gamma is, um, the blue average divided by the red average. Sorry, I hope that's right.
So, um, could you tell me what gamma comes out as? 1.00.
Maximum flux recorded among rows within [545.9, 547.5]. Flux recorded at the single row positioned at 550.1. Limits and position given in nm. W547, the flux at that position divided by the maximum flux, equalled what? 0.943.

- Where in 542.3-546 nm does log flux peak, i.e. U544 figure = 544.1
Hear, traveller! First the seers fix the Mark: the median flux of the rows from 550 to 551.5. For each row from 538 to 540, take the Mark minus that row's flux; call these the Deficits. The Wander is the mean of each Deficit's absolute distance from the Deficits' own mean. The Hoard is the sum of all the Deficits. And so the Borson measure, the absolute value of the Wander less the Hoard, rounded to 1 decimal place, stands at 10.2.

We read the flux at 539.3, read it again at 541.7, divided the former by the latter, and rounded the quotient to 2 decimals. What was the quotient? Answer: 0.96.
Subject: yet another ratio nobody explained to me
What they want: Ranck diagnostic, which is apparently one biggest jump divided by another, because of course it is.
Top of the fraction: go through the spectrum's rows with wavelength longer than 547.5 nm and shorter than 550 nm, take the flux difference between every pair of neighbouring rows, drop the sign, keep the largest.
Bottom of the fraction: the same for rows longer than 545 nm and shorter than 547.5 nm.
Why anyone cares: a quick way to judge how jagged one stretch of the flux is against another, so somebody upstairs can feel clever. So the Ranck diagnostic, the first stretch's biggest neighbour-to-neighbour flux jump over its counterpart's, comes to 2.0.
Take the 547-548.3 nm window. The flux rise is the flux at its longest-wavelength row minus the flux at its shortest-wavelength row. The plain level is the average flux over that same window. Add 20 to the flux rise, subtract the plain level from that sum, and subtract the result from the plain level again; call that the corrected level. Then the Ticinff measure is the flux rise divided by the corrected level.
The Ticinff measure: -0.006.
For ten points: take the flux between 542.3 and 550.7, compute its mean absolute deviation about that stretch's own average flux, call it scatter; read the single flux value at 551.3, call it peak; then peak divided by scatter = 67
